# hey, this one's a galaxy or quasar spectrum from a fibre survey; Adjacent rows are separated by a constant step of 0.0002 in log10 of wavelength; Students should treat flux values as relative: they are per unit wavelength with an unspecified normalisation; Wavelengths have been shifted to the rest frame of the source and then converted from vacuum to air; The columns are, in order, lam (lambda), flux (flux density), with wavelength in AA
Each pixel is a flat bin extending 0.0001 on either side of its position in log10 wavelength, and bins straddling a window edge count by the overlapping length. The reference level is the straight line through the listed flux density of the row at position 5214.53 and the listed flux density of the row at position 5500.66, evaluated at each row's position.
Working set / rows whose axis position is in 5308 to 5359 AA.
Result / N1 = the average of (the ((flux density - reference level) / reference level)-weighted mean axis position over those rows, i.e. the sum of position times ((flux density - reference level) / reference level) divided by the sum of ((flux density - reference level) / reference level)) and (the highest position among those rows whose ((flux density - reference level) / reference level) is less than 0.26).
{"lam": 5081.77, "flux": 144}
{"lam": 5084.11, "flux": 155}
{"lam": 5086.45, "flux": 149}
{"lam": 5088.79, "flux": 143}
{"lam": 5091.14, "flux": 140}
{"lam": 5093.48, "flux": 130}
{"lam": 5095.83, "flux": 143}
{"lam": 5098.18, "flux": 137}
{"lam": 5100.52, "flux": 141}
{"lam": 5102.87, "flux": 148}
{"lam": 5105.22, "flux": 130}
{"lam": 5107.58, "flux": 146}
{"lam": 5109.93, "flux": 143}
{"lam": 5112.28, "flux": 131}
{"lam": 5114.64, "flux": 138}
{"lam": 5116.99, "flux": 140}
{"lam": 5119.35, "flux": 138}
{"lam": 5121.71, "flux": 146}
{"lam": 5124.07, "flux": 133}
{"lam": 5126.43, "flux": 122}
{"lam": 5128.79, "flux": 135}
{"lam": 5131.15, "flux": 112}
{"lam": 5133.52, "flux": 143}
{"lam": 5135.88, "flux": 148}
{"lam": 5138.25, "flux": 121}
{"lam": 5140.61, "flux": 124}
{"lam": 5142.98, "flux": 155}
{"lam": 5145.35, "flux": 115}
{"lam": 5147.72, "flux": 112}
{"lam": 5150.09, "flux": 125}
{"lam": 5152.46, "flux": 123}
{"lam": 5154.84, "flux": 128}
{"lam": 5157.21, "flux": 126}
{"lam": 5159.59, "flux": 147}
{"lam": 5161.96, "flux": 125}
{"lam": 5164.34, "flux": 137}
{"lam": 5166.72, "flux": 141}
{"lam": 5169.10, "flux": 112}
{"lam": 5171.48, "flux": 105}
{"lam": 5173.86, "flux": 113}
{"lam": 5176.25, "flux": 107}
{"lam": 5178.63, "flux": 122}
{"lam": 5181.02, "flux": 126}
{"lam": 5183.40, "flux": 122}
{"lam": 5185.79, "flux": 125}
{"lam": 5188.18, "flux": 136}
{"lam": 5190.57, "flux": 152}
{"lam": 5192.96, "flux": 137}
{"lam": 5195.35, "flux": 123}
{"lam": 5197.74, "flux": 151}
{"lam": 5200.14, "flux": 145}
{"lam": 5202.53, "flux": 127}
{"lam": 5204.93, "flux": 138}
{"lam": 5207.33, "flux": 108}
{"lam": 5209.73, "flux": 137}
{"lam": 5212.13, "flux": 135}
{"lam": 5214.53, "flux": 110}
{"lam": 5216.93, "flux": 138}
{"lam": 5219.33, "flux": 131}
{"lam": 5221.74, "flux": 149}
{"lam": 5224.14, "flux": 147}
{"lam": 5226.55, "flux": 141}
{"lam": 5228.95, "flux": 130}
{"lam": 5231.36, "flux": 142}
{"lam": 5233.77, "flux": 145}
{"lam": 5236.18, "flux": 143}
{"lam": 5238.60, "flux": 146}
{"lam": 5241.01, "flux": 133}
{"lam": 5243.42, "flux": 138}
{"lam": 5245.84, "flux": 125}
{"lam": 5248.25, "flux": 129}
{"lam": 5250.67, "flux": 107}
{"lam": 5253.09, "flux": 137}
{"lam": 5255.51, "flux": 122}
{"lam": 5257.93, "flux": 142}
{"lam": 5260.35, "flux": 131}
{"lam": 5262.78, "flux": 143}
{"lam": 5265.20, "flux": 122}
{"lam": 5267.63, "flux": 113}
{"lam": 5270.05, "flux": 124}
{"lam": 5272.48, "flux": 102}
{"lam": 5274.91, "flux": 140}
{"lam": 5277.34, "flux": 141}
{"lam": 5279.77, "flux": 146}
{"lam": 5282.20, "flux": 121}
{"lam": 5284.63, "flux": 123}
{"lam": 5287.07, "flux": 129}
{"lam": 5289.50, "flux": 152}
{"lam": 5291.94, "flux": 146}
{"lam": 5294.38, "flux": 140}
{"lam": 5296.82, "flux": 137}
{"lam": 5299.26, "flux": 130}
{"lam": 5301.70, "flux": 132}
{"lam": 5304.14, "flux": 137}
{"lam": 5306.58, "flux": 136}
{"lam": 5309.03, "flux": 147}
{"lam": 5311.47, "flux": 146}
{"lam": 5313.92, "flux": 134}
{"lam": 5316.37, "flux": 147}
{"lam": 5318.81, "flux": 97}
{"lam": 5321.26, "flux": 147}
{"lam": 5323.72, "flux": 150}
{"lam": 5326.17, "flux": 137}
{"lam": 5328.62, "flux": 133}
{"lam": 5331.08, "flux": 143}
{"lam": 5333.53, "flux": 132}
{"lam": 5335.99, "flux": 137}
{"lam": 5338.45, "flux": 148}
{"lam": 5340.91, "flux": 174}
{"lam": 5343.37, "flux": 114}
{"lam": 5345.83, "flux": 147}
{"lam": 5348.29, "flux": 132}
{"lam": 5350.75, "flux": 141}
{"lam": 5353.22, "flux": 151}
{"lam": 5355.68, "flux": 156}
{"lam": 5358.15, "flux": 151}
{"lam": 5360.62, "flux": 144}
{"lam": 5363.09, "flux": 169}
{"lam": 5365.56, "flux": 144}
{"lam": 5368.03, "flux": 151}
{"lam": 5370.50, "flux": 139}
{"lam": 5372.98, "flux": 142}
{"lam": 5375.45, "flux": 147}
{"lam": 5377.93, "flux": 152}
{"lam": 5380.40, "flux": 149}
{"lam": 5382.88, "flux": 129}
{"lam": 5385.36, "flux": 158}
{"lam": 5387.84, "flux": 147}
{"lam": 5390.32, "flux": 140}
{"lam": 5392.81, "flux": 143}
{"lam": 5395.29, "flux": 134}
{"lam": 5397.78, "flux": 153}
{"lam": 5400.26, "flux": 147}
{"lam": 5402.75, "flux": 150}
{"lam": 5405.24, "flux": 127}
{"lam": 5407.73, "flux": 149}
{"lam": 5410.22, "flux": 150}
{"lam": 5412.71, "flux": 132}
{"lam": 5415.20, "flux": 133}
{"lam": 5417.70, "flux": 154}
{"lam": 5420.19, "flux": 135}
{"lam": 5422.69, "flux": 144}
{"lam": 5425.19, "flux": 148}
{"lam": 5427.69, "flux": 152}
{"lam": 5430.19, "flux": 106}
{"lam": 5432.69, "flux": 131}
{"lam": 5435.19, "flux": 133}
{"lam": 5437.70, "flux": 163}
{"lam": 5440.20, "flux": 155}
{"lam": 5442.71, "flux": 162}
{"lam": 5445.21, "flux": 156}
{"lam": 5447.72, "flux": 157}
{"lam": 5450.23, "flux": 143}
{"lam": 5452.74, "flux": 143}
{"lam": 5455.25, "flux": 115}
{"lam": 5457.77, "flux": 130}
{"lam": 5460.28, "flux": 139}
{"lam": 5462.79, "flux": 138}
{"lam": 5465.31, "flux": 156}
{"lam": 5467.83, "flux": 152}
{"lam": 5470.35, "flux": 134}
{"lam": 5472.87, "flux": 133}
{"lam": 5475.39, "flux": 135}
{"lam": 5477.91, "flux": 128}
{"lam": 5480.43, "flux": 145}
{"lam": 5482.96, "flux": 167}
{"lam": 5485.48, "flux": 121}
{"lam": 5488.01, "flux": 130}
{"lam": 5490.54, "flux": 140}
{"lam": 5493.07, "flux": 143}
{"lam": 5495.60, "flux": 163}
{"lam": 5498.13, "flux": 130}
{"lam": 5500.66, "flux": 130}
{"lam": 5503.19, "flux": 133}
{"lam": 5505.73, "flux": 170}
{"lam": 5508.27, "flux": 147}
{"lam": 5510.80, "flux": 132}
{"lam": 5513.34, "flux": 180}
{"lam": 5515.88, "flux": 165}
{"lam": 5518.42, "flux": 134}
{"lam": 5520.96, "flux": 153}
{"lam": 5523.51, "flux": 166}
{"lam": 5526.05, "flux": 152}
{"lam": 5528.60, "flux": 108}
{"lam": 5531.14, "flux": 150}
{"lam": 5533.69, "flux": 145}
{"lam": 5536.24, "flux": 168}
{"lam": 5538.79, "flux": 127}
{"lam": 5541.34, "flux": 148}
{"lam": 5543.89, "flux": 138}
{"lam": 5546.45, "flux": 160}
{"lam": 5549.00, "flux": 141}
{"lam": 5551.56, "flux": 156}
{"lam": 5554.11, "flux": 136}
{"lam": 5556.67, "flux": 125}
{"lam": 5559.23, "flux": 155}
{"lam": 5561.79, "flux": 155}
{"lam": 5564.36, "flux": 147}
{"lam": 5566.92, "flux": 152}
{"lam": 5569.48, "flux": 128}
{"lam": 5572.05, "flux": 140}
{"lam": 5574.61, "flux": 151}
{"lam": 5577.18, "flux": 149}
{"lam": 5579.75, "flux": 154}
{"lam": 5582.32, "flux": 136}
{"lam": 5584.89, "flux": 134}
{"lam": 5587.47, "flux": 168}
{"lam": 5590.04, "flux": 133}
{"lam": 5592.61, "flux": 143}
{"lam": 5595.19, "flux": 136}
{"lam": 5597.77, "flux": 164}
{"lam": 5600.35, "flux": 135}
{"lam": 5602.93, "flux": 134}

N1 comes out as 5346.5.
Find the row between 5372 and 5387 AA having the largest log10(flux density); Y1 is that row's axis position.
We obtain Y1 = 5385.36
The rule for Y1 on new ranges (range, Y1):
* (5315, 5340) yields 5323.72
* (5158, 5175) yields 5159.59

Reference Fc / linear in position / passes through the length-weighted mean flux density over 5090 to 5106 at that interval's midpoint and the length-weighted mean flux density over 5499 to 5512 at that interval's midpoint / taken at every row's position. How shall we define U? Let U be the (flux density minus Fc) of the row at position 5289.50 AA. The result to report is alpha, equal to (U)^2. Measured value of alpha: 137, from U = 12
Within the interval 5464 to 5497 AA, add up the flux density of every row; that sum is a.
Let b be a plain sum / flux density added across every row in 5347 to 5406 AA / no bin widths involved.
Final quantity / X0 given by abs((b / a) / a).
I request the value 0.0010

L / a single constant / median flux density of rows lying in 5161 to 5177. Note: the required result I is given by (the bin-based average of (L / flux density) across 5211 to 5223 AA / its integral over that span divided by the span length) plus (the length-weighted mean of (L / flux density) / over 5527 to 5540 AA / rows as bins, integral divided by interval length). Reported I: 1.687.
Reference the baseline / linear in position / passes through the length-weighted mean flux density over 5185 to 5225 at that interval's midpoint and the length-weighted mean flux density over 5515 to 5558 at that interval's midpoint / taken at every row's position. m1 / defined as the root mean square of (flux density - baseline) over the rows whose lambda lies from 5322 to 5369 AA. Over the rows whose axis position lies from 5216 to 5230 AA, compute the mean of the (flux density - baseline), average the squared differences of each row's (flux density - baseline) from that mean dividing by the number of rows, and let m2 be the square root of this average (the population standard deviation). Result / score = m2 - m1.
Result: -7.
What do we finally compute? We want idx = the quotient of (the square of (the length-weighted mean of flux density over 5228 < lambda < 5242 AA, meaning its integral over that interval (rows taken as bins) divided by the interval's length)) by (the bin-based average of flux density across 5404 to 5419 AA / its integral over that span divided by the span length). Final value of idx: 139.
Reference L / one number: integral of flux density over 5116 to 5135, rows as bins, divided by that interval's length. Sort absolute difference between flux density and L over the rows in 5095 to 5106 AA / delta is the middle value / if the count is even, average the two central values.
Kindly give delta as 7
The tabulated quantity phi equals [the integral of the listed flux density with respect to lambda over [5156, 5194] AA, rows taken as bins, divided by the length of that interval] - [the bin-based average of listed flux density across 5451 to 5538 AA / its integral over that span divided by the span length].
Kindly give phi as -16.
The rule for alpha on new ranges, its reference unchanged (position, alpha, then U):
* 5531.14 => 59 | 8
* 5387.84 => 34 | 6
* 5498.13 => 146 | -12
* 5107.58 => 52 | 7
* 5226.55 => 1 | 1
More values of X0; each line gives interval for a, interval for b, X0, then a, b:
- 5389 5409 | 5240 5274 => 0.0014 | 1143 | 1768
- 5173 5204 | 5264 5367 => 0.0020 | 1686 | 5792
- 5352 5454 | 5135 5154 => 0.0000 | 5969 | 1023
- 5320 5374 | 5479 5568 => 0.0005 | 3182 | 5112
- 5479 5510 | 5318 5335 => 0.0003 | 1719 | 939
